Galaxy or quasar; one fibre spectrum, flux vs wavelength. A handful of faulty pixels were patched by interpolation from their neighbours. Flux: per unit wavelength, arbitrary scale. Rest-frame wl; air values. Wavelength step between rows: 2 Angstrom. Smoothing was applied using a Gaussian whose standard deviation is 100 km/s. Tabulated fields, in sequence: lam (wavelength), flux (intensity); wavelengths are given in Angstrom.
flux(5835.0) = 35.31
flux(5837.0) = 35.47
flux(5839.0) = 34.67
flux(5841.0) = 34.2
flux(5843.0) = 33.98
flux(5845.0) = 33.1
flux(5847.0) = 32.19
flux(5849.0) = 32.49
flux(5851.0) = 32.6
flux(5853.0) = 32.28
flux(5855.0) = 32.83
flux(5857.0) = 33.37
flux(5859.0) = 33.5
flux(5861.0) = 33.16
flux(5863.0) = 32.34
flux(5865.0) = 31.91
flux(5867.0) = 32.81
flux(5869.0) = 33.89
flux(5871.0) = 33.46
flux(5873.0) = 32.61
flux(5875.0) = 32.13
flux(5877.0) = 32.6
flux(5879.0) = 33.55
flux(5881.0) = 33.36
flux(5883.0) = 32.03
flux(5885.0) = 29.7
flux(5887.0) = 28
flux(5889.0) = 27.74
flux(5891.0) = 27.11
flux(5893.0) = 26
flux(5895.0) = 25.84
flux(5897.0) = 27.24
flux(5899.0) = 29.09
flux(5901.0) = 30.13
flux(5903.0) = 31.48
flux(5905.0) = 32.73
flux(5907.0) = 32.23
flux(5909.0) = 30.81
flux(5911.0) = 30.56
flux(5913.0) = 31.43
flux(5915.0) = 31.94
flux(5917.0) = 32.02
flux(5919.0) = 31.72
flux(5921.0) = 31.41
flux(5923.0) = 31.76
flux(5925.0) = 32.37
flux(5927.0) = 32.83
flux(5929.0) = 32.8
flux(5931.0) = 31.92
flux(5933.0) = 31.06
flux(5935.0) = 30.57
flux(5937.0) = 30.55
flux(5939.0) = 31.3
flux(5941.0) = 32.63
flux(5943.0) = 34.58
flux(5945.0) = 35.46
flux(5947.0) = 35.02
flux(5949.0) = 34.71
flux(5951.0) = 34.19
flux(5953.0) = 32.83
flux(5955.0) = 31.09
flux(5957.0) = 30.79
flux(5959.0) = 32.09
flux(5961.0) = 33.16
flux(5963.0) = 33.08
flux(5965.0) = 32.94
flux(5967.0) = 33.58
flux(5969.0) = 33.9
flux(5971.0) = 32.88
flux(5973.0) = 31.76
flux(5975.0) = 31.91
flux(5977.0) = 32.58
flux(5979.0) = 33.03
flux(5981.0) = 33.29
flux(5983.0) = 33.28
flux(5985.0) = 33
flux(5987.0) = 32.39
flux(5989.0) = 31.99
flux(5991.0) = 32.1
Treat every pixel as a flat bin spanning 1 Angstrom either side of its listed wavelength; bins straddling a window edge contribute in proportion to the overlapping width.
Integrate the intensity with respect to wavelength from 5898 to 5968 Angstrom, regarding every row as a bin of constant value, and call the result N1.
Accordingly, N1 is 2254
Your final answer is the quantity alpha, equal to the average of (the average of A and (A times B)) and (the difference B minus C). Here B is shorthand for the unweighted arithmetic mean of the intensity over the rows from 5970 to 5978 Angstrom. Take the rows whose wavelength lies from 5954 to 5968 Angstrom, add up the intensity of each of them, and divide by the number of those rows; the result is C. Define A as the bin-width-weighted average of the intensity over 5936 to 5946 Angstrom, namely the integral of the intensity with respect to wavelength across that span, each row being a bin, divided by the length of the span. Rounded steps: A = 32.9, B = 32.3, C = 32.4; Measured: 274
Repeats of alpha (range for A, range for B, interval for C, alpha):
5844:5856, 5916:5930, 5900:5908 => 270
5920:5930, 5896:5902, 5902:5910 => 239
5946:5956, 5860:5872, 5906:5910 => 285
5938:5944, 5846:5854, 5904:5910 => 274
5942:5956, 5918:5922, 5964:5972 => 276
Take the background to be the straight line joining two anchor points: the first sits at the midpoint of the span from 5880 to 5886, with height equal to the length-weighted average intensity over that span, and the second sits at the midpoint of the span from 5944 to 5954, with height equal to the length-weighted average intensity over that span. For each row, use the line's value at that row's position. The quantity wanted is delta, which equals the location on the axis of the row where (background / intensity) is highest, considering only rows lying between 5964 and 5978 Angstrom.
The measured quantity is 5973.0 Angstrom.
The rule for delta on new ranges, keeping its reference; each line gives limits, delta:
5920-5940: 5937.0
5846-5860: 5853.0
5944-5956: 5955.0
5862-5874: 5865.0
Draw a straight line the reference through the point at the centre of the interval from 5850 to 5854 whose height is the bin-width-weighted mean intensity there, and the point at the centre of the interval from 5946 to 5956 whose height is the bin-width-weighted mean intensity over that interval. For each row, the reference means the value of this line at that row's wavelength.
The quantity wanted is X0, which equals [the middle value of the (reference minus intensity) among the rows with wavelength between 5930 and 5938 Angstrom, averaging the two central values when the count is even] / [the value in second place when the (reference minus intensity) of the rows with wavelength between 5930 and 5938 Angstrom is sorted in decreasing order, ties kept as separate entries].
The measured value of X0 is 0.9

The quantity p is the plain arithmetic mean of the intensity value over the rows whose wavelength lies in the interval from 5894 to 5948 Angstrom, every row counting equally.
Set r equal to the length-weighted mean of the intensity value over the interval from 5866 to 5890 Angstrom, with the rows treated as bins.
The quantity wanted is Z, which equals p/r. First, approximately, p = 31.5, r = 31.8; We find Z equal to 0.99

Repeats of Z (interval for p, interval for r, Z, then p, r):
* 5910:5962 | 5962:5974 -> 0.98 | 32.3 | 33.0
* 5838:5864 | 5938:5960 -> 1.00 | 33.1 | 33.2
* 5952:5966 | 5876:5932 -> 1.05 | 32.3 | 30.7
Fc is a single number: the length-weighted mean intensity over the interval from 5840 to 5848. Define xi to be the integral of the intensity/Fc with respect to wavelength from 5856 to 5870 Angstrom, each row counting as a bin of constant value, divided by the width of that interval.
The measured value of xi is 0.99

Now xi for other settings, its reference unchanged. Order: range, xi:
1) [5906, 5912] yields 0.94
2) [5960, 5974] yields 0.99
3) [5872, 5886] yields 0.97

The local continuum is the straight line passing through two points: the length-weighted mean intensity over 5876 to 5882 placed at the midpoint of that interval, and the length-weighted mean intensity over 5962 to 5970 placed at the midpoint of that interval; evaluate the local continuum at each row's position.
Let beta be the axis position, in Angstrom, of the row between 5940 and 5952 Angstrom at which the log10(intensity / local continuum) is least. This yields 5941.0 Angstrom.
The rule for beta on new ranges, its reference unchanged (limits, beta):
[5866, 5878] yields 5875.0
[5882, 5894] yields 5893.0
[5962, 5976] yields 5973.0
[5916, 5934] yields 5933.0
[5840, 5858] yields 5847.0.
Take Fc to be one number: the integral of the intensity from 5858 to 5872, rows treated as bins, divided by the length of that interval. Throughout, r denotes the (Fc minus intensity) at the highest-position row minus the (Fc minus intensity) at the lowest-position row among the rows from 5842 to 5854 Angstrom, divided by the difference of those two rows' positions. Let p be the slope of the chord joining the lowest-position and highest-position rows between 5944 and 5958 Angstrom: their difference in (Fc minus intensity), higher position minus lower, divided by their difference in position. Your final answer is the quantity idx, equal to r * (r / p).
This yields 0.07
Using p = 0.4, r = 0.17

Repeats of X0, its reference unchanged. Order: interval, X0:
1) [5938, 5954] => -1.0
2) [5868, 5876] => -5.3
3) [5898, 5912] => 0.8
